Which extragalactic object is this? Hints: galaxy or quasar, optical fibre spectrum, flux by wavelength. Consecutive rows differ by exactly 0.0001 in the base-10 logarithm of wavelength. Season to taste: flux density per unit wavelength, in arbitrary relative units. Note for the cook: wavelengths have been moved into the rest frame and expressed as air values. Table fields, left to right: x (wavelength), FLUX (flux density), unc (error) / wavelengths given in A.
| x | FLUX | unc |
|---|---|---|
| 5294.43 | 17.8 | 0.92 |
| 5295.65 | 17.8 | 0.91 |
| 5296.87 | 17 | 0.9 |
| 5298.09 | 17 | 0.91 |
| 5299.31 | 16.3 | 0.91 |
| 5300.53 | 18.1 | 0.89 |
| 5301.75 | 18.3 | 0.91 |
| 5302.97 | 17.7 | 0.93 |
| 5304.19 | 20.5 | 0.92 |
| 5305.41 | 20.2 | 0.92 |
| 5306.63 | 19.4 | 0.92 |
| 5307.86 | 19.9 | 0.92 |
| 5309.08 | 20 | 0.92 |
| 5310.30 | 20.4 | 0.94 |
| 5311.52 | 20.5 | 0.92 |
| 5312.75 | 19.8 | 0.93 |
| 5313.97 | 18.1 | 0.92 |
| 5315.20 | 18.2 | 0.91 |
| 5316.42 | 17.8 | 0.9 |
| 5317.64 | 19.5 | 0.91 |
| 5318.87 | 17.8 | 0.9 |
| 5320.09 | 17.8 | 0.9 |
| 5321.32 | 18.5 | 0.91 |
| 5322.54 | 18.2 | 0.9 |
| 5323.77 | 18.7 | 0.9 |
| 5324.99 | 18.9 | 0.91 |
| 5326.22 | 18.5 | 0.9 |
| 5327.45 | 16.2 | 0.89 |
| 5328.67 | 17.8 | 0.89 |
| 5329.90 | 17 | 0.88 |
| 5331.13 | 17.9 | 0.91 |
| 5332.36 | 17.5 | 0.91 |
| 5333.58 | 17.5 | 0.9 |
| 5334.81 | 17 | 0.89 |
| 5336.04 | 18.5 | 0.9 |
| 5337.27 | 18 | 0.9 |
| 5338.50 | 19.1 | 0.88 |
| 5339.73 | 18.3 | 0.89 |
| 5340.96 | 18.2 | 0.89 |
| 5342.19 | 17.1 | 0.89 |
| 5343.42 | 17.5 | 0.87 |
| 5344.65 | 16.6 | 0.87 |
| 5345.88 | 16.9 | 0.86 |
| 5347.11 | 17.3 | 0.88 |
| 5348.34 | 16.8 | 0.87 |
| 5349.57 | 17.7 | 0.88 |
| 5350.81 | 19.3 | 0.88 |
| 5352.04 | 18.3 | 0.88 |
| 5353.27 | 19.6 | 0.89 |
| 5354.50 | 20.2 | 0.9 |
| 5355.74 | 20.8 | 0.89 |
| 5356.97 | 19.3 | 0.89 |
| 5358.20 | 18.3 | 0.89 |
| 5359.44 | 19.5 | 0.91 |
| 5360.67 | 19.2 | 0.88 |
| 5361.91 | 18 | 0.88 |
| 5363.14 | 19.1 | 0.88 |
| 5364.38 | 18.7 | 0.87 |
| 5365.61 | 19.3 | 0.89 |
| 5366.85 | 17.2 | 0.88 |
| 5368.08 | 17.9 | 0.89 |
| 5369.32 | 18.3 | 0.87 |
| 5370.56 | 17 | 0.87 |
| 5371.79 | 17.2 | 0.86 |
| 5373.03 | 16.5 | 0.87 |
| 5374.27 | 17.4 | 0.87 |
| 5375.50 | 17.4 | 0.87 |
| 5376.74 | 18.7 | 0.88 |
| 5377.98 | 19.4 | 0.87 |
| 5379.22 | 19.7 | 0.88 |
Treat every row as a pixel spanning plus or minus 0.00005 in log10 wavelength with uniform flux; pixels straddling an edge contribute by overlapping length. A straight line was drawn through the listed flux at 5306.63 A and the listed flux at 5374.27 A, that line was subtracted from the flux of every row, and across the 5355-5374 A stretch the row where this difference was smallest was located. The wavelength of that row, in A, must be 5373.03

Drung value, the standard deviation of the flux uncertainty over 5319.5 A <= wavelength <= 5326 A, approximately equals 0.005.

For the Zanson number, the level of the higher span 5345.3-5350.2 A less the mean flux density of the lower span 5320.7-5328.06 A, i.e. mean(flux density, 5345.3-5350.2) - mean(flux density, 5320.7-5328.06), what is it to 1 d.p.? -1.0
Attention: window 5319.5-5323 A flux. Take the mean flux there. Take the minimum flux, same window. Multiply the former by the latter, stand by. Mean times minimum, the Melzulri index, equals 323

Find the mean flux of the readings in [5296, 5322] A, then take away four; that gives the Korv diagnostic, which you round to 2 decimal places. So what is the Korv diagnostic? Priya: 14.70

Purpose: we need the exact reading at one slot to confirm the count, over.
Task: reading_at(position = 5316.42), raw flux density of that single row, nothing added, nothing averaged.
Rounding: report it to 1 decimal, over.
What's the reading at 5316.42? 17.8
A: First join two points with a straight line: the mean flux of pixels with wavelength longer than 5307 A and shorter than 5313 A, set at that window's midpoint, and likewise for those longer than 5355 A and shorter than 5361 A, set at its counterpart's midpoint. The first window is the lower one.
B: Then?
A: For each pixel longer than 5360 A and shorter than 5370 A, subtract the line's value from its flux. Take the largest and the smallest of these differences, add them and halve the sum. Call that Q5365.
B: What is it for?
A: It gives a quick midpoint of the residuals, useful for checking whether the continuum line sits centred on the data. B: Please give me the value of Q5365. -1.1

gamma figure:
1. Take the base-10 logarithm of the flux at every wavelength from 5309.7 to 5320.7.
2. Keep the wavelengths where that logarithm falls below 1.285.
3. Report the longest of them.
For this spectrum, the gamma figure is 5320.09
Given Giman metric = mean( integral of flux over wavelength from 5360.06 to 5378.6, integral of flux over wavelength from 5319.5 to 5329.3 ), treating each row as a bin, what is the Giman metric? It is 256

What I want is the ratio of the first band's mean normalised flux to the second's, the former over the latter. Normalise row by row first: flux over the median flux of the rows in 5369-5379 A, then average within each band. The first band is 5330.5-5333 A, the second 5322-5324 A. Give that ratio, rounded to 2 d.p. 0.96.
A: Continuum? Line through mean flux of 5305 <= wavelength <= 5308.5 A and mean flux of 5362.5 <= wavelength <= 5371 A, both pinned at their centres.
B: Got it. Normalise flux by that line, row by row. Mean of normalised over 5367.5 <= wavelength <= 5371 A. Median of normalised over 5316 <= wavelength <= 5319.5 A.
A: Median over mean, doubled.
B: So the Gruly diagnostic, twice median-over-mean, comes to 1.87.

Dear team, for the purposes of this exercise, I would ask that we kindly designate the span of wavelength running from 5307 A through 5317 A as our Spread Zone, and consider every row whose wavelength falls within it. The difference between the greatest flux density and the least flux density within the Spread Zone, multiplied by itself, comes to 7.3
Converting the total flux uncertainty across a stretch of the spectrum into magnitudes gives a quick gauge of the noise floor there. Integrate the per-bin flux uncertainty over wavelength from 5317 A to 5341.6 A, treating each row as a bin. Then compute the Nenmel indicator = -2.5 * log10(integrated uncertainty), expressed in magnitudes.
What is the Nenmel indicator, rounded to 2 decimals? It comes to -3.36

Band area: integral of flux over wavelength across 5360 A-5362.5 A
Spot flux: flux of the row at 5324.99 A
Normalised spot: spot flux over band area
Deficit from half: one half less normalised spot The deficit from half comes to 0.09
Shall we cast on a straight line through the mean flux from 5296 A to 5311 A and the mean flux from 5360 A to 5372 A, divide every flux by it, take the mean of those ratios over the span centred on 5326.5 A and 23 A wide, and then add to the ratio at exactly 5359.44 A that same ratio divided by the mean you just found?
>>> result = 2.17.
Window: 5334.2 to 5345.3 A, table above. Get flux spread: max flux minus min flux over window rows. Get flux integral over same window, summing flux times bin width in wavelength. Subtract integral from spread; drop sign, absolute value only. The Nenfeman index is 195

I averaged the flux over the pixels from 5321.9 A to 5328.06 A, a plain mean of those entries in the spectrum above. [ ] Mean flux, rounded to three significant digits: 18.1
